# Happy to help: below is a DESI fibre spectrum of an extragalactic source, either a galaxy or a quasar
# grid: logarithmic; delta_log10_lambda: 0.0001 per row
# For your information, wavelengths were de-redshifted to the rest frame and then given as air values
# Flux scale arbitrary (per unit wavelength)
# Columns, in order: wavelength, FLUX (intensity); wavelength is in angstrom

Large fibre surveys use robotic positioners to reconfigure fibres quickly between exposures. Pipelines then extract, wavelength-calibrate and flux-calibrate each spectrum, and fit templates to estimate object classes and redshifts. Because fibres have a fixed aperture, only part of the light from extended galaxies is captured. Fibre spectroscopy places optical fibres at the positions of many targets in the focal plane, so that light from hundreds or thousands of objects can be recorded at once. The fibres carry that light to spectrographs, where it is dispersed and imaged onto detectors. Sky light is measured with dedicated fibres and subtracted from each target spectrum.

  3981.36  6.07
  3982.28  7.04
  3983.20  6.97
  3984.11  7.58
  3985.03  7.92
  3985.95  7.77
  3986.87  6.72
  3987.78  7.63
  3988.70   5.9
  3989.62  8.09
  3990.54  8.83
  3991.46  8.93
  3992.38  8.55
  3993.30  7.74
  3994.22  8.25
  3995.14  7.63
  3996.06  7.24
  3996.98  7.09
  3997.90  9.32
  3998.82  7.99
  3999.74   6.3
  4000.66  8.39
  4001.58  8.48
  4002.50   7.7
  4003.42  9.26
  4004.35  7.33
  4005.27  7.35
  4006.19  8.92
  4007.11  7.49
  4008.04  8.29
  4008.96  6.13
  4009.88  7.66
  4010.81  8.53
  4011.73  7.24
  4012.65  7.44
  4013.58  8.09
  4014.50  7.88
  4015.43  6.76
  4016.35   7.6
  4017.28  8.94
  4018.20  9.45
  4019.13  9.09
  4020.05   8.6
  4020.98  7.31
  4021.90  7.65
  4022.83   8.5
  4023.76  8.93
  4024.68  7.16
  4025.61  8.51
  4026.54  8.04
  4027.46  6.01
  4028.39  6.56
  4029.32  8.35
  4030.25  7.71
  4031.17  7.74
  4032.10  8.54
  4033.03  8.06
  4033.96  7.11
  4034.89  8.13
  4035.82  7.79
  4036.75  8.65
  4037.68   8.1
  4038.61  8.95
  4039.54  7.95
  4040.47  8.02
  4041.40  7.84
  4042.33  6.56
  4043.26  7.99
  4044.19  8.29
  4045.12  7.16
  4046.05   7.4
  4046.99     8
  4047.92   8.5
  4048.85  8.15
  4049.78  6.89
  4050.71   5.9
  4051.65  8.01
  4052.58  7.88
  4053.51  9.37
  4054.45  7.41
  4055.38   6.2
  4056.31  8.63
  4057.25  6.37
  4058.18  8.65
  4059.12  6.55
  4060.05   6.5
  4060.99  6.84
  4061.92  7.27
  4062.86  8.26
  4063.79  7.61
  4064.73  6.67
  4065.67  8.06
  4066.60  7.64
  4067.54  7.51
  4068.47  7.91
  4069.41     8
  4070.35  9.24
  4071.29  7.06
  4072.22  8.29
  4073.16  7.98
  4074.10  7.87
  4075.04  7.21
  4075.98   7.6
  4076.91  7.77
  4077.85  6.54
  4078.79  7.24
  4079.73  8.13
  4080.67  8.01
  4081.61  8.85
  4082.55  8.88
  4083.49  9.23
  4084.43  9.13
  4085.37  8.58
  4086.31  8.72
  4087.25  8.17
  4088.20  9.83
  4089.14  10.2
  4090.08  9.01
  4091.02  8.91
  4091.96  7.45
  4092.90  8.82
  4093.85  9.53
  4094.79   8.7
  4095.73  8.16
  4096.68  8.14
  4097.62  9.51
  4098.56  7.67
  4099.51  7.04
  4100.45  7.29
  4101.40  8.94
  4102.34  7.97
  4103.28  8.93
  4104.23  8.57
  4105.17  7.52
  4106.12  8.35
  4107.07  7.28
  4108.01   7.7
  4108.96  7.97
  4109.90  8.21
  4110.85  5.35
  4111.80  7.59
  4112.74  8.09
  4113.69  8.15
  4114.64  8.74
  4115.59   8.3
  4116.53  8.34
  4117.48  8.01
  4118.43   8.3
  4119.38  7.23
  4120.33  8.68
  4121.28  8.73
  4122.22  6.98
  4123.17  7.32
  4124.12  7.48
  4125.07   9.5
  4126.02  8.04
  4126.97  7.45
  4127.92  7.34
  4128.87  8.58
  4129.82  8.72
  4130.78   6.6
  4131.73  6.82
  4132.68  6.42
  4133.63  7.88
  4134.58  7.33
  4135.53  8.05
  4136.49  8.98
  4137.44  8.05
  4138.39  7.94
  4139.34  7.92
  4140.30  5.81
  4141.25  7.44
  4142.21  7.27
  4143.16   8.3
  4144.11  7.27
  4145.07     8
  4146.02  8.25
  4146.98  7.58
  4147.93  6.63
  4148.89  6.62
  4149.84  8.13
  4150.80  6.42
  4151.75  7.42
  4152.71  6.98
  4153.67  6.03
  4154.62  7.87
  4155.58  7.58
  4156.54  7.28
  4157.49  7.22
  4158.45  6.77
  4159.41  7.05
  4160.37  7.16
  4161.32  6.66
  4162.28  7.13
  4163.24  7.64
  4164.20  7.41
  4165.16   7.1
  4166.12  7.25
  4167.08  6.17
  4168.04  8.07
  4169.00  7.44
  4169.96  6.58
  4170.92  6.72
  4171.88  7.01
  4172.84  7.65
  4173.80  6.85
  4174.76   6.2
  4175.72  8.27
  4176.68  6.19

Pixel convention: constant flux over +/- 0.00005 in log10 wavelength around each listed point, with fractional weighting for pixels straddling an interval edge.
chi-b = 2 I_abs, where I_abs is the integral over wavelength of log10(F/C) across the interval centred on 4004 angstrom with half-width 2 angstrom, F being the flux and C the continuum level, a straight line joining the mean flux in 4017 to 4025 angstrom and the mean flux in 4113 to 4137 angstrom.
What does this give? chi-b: -0.24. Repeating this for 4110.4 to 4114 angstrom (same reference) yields -0.34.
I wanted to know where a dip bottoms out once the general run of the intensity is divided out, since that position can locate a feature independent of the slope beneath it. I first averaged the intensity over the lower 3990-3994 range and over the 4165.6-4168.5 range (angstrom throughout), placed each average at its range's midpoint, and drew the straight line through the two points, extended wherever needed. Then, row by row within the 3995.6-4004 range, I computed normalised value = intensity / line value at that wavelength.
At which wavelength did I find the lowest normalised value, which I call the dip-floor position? 3999.74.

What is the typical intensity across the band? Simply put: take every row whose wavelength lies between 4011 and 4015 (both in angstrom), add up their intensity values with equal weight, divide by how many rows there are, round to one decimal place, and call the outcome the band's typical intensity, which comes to 7.7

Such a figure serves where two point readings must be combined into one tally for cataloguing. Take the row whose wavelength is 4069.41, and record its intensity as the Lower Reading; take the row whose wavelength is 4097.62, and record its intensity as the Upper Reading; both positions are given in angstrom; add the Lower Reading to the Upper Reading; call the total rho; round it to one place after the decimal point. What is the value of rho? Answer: 17.5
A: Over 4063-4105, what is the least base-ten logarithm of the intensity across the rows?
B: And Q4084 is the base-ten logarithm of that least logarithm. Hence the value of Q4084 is -0.089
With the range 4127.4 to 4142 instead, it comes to -0.117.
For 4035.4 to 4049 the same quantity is -0.088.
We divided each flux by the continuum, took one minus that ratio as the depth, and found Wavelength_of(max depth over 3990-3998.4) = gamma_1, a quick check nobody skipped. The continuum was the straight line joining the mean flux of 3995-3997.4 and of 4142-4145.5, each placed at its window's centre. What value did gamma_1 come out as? 3996.98 angstrom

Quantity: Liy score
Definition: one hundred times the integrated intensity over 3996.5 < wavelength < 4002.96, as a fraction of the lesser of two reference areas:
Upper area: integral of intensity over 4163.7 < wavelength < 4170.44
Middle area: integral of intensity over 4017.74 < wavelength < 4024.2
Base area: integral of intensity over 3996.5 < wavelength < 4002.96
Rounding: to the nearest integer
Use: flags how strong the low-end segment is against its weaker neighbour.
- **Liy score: 106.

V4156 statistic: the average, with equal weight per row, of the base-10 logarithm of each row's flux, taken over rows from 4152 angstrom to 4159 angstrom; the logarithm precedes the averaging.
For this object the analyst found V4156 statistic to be 0.850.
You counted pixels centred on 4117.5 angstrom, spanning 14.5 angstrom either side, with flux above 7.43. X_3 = 23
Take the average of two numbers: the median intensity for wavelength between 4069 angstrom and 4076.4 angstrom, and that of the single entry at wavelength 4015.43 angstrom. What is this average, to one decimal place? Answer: 7.3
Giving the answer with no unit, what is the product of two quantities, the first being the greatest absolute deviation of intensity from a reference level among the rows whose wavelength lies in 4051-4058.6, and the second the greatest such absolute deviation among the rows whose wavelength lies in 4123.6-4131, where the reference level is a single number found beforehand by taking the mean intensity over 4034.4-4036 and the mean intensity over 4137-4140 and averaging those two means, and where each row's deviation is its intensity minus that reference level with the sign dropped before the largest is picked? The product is 2.7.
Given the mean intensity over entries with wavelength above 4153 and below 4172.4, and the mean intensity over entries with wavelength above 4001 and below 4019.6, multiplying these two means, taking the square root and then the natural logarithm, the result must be 2.02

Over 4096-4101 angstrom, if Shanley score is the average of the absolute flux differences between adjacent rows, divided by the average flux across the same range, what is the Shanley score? 0.13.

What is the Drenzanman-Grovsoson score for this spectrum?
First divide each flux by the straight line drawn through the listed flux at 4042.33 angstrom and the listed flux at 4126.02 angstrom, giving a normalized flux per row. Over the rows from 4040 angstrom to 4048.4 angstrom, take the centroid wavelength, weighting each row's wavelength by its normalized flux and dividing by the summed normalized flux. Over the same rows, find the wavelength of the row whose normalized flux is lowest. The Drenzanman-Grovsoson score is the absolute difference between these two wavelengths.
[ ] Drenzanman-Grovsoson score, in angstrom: 1.9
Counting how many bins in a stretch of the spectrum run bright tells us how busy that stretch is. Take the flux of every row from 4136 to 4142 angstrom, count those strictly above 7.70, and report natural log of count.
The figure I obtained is 1.4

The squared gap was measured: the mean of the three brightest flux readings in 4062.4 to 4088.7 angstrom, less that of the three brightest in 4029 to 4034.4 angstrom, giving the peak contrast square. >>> 1.2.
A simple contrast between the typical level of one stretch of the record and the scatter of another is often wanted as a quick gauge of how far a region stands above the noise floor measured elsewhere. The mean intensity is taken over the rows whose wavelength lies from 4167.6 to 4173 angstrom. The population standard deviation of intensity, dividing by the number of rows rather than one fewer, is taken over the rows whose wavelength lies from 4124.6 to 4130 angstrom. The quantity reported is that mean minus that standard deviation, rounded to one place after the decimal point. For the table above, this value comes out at 6.5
